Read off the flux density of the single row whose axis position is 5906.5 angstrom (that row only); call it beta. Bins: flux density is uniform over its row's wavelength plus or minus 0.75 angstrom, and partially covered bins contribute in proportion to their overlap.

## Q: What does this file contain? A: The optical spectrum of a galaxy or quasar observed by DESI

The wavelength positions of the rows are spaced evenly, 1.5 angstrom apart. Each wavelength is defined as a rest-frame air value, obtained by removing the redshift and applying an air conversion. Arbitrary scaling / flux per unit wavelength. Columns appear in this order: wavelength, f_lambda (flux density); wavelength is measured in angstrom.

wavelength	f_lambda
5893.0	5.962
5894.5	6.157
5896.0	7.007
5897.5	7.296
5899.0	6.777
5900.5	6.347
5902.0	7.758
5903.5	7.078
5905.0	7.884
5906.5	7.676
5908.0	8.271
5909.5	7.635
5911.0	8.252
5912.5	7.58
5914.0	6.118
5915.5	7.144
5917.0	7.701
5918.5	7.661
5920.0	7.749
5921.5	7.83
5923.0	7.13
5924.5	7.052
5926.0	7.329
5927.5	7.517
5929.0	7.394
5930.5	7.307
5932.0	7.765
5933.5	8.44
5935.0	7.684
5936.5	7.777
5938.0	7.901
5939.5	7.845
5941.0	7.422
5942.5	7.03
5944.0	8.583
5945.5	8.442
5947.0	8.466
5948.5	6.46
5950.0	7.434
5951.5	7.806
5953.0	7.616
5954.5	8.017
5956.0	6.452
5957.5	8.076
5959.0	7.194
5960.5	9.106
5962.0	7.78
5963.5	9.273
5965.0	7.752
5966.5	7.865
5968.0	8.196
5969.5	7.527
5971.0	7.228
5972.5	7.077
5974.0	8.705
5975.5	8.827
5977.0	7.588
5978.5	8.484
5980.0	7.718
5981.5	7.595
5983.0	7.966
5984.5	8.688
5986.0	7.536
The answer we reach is 7.676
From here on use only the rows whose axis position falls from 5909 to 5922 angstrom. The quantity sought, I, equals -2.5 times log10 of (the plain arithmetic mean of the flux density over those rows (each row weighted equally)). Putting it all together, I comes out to -2.19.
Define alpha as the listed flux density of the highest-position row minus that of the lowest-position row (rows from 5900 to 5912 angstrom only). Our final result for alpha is 1.9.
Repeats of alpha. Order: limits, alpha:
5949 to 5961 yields 1.7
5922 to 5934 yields 1.3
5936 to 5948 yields 0.7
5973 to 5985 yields 0.0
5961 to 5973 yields -0.7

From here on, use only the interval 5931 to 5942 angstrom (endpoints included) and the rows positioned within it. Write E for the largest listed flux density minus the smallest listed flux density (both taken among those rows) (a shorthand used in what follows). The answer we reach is 1.0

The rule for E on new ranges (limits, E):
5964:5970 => 0.7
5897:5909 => 1.9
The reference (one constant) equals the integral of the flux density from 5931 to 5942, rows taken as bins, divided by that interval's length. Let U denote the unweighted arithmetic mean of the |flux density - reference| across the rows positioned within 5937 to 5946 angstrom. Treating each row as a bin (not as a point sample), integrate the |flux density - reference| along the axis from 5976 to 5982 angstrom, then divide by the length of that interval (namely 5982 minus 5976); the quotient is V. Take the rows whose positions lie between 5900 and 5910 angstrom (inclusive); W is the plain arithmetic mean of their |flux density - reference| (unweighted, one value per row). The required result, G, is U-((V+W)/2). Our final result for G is 0.07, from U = 0.45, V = 0.33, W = 0.44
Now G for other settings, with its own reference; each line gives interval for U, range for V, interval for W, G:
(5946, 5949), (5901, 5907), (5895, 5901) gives 0.38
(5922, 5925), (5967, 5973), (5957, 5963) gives 0.20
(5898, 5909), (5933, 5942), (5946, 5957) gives 0.16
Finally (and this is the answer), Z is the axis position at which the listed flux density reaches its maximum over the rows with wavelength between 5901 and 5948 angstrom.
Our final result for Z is 5944.0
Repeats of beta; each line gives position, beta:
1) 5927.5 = 7.517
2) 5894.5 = 6.157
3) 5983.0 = 7.966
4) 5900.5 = 6.347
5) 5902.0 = 7.758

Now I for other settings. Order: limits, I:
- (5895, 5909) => -2.16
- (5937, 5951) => -2.22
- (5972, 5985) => -2.27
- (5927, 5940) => -2.22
